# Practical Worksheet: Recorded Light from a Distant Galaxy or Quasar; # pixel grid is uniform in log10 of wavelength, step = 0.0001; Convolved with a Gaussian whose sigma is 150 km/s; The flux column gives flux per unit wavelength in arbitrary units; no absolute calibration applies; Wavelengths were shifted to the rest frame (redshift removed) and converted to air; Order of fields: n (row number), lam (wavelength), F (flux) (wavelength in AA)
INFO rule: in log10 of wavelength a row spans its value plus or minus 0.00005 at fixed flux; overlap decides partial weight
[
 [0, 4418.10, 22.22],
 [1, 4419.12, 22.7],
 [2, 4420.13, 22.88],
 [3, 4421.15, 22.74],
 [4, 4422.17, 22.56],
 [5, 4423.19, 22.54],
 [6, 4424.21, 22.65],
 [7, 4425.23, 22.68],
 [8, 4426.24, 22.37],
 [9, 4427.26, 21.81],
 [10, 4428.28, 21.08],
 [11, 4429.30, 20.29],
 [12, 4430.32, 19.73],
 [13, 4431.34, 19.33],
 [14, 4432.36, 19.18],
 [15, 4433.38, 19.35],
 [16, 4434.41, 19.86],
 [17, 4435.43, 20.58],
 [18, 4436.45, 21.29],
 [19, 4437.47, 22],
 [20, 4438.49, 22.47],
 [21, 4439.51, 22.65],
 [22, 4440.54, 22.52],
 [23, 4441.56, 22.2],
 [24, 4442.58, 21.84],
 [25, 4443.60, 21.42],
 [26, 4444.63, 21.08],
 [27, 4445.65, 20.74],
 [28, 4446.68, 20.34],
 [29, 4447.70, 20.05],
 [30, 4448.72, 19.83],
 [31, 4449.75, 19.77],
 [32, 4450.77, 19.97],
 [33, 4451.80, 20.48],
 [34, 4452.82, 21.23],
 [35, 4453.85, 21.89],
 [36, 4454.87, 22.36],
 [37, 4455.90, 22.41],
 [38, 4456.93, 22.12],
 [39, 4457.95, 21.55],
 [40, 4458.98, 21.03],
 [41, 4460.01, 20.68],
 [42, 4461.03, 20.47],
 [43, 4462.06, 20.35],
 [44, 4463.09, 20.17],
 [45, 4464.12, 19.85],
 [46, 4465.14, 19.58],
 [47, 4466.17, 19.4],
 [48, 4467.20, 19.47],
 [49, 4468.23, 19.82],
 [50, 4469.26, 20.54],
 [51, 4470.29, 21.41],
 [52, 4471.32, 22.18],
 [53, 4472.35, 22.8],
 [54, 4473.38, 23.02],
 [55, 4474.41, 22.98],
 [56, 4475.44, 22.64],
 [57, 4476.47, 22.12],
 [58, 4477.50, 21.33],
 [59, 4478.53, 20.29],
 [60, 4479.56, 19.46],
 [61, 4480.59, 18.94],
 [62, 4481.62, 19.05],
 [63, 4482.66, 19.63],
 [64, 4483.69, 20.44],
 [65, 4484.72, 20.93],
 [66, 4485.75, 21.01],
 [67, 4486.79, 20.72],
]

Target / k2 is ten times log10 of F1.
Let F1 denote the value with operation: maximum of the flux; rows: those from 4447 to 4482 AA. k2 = 13.6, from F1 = 23.02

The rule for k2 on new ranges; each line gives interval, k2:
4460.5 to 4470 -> 13.1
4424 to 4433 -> 13.6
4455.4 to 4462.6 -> 13.5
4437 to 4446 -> 13.6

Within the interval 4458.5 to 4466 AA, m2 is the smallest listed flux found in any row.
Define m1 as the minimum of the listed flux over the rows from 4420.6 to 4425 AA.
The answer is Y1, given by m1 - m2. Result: 3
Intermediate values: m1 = 22.54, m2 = 19.58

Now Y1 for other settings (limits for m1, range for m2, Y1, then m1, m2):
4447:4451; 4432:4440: 1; 19.77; 19.18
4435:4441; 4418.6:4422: -2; 20.58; 22.7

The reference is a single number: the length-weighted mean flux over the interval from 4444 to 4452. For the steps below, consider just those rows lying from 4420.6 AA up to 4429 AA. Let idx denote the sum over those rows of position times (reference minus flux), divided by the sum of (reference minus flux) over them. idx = 4424.2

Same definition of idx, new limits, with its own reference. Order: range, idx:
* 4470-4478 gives 4473.9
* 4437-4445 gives 4440.5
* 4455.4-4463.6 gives 4457.3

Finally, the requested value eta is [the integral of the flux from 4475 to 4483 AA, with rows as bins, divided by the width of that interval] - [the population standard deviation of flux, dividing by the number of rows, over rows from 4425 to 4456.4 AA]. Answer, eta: 19.3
